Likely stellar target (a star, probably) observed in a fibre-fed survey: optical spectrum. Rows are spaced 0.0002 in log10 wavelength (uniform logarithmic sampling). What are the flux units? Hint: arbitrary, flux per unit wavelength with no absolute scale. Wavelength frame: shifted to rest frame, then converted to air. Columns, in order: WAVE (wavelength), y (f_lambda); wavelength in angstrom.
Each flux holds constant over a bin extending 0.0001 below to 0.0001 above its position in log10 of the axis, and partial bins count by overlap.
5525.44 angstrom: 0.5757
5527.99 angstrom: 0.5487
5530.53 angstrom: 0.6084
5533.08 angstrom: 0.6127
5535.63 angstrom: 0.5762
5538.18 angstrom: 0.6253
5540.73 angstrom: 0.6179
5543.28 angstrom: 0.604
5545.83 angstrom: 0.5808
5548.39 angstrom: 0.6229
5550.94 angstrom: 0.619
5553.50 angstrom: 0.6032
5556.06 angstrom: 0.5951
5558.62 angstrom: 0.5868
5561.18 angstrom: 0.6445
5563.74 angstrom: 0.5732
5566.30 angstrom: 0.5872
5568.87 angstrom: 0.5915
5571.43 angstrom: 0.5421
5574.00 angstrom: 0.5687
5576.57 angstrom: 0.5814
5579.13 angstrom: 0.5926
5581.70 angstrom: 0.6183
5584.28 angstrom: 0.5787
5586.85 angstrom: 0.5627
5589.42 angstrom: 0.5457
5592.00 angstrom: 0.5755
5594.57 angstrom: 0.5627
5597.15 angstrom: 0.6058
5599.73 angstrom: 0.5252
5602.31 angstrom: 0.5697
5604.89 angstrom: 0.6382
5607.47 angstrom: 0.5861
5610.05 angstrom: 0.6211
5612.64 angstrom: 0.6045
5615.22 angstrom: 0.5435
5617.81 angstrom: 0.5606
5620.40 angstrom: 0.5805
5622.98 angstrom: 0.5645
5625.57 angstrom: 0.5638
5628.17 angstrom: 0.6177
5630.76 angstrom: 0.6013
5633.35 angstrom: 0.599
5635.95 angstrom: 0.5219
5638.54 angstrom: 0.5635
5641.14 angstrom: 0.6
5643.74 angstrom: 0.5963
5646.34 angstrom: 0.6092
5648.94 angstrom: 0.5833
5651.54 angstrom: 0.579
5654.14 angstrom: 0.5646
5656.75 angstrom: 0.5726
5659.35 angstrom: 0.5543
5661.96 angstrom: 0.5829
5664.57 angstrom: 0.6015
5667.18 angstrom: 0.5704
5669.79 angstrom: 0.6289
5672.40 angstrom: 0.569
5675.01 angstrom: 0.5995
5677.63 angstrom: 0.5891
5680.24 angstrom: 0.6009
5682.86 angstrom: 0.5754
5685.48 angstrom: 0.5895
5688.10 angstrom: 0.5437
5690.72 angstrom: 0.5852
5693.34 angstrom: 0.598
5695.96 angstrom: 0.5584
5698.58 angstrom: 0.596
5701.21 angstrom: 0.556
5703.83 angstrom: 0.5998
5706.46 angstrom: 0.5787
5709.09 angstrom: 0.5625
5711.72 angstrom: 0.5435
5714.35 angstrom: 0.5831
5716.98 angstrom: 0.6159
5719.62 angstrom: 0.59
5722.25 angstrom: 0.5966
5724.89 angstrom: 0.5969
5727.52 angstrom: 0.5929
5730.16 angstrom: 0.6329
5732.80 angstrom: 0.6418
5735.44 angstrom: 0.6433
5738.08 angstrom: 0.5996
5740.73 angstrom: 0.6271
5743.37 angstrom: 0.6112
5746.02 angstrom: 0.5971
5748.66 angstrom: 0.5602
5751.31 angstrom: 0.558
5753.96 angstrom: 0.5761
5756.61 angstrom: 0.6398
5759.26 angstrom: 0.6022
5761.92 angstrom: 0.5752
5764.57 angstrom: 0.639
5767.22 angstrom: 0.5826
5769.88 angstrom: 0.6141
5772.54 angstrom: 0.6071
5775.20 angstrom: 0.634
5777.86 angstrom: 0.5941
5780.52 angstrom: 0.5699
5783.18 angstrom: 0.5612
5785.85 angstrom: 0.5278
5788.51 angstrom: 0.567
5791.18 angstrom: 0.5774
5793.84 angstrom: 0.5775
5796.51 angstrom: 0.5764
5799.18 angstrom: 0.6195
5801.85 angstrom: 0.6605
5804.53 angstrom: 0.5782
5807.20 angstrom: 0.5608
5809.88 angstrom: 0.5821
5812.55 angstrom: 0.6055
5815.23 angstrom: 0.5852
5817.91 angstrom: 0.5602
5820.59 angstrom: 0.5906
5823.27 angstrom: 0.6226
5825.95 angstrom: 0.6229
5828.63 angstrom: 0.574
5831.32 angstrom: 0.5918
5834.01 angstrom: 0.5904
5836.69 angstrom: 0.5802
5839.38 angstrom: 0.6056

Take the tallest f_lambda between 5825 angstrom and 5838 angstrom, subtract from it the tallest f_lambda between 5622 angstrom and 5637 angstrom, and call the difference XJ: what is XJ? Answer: 0.01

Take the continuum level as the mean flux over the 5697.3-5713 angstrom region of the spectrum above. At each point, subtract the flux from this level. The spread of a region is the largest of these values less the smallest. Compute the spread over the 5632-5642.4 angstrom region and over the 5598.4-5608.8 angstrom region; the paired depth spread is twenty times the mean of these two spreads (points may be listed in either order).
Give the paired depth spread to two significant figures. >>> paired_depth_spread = 1.9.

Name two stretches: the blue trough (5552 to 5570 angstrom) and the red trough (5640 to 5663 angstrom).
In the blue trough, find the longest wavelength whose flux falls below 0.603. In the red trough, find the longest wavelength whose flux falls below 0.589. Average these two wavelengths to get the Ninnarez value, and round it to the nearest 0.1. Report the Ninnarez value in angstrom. 5615.4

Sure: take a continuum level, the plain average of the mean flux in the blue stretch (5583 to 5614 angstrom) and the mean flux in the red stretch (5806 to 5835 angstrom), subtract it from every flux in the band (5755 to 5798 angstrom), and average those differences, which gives 0.005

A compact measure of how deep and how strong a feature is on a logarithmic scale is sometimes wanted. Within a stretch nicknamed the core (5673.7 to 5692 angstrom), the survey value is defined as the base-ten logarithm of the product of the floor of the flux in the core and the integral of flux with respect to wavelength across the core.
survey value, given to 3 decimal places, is 0.764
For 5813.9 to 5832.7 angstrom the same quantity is 0.795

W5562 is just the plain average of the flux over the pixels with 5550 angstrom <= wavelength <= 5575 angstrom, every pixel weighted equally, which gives 0.591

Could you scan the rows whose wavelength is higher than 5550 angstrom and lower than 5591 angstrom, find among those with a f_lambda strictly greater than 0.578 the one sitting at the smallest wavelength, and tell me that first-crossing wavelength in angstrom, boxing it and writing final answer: 5550.94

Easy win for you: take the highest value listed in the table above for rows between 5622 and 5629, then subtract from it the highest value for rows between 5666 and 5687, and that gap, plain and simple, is -0.01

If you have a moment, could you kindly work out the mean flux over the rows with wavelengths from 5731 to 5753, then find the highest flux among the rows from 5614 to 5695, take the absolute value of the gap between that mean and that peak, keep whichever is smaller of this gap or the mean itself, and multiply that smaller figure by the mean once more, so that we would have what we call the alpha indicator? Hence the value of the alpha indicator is 0.015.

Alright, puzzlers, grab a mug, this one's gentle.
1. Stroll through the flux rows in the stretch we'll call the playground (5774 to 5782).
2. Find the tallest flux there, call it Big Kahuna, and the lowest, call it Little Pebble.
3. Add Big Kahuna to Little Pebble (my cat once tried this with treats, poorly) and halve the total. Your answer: 0.60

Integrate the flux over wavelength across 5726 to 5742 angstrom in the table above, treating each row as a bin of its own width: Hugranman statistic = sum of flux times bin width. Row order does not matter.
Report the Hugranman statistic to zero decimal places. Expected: 10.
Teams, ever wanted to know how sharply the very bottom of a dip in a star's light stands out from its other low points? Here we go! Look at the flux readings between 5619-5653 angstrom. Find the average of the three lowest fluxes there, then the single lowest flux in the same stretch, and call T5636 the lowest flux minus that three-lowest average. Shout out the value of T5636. -0.028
